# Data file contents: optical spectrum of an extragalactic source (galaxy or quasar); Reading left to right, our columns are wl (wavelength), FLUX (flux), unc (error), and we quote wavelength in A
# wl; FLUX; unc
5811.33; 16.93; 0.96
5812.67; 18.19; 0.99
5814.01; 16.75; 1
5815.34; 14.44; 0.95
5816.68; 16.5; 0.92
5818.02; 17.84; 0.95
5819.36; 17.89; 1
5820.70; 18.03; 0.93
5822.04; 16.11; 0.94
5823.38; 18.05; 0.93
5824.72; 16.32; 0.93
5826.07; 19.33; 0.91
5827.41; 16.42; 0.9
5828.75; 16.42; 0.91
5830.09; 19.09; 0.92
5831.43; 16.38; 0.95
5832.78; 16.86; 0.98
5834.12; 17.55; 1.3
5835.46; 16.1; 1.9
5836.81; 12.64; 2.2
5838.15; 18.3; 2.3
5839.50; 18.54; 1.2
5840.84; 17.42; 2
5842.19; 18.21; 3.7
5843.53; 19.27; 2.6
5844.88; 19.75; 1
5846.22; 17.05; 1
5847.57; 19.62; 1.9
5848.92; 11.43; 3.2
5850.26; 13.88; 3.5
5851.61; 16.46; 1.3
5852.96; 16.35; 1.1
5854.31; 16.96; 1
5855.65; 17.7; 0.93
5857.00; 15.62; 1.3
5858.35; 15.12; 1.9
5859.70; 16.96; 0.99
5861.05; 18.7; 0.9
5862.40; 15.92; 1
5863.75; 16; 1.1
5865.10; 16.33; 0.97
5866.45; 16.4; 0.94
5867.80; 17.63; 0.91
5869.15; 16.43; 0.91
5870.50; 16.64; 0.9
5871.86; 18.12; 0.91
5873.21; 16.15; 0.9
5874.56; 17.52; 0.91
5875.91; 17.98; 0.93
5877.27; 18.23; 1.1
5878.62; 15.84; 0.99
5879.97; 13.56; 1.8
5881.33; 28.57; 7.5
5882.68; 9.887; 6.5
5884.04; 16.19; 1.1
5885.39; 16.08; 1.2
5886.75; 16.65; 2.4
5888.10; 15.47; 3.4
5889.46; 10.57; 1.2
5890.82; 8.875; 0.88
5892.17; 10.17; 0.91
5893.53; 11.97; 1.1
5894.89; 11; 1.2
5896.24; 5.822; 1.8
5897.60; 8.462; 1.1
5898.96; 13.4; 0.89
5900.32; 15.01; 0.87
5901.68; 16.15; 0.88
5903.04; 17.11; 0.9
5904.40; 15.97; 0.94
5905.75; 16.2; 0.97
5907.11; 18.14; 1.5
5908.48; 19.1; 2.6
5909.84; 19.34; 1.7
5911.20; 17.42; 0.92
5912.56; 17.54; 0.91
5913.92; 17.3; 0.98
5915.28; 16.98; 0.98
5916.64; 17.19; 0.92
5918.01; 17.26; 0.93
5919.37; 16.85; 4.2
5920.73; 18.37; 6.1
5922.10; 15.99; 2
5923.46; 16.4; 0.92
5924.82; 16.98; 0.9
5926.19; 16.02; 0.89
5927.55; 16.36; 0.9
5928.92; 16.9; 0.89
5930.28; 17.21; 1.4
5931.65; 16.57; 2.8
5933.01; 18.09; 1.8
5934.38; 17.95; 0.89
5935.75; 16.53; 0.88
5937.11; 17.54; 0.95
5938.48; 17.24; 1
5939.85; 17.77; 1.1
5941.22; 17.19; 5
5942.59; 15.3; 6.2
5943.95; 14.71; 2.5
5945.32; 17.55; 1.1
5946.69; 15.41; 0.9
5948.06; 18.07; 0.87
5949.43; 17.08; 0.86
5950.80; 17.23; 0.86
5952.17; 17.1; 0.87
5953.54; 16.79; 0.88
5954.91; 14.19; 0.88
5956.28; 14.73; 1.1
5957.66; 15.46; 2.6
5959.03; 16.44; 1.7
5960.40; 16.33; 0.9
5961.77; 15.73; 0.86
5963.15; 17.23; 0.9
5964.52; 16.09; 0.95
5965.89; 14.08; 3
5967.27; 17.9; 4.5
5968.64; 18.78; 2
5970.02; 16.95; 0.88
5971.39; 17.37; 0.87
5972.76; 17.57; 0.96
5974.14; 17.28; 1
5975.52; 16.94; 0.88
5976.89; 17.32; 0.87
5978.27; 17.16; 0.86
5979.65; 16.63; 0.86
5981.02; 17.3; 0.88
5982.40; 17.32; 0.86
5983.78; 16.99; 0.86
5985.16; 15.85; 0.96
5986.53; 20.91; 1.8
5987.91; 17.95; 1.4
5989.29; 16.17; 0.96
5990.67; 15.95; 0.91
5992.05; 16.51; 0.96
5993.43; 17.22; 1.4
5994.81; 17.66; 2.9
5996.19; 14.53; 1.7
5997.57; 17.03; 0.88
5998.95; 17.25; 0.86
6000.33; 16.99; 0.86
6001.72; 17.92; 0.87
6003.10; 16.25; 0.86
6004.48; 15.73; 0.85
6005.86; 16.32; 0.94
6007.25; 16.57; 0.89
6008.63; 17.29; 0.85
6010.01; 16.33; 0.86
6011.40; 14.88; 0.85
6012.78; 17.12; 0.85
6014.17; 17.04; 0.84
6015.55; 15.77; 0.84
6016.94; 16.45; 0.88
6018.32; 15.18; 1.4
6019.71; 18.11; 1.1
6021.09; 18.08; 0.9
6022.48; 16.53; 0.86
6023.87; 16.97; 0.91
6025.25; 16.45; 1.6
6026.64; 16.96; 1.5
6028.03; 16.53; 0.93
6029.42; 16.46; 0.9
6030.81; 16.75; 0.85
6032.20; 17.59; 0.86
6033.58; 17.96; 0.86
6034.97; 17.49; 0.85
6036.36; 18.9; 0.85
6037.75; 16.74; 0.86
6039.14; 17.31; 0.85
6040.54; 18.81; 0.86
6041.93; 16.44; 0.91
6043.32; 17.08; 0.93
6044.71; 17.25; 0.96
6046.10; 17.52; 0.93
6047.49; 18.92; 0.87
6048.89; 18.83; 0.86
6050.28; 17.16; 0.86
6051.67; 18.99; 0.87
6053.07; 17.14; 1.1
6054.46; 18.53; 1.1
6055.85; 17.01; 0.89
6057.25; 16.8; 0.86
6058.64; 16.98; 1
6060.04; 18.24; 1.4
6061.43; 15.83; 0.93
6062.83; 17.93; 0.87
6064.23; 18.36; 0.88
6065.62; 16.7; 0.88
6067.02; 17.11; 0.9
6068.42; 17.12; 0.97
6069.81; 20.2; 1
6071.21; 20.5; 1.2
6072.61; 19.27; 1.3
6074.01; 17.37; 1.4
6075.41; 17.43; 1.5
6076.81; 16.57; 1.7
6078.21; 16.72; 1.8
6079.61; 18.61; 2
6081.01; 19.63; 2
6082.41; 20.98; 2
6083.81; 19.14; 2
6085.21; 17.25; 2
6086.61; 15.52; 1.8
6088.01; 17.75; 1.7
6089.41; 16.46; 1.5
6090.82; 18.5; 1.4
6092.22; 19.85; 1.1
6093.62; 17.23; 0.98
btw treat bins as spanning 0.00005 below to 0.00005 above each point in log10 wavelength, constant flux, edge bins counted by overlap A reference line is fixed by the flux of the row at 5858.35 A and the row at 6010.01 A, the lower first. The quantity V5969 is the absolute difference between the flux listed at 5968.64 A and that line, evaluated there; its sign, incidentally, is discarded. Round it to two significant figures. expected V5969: 2.8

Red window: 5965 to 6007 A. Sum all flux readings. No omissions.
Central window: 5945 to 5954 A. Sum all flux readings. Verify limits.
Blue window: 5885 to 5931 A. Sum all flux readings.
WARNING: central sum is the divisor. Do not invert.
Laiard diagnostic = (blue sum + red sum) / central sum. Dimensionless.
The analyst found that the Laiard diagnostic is 8.6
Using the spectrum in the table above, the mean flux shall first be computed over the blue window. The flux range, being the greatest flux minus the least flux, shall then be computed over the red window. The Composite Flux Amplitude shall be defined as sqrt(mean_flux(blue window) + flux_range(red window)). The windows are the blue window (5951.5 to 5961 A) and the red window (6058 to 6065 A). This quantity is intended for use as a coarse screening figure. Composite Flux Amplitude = 4.29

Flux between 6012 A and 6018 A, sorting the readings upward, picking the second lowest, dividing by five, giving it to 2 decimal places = 3.29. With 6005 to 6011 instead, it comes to 3.27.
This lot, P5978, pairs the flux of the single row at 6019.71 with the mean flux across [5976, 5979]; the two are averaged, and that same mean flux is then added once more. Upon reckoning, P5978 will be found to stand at 35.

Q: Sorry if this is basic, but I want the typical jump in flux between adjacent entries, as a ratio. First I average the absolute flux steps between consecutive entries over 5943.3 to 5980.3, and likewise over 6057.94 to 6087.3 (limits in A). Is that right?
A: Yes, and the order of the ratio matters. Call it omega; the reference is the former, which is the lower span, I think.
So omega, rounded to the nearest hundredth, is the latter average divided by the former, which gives 1.18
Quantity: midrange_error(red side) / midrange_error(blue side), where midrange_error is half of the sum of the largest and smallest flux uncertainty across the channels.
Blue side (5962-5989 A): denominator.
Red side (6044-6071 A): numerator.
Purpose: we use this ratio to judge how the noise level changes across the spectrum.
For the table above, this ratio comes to 0.42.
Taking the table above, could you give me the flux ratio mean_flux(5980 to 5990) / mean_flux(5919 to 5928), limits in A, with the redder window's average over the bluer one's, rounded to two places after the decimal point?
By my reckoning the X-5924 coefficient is 1.05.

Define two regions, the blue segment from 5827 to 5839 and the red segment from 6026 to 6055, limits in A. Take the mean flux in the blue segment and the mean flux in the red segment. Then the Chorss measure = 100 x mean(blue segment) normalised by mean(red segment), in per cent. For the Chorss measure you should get 95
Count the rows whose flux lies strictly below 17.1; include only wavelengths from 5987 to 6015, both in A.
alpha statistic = 13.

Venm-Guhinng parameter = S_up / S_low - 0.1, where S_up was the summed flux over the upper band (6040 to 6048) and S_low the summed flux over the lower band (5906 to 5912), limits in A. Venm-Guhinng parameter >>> 1.3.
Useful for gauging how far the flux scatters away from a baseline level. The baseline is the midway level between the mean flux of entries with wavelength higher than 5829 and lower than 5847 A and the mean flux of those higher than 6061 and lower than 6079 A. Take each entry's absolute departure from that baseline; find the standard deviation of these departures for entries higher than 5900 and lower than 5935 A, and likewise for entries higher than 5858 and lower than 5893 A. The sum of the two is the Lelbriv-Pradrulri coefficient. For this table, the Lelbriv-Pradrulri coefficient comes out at 3.6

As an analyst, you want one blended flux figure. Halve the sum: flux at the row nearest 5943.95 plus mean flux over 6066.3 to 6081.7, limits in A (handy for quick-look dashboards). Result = 16.5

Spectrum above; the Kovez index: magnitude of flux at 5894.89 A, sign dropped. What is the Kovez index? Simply 11.0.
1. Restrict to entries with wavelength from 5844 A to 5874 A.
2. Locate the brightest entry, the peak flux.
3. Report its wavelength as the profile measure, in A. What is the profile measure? 5844.88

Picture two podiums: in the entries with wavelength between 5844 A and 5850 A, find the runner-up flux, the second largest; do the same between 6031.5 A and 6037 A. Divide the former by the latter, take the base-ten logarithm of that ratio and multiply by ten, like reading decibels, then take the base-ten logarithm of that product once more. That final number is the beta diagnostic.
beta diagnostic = -0.4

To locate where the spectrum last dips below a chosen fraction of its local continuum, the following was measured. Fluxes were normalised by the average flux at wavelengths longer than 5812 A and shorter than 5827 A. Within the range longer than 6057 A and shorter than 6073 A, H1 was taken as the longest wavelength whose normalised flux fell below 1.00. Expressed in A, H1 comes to 6068.42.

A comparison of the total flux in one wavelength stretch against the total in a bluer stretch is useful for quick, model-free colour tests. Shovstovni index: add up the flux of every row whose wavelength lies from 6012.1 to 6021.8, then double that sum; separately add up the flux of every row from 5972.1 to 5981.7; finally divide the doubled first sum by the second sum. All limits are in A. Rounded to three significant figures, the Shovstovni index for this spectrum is 1.96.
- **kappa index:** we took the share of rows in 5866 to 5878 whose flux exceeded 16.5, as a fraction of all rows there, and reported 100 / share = 150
